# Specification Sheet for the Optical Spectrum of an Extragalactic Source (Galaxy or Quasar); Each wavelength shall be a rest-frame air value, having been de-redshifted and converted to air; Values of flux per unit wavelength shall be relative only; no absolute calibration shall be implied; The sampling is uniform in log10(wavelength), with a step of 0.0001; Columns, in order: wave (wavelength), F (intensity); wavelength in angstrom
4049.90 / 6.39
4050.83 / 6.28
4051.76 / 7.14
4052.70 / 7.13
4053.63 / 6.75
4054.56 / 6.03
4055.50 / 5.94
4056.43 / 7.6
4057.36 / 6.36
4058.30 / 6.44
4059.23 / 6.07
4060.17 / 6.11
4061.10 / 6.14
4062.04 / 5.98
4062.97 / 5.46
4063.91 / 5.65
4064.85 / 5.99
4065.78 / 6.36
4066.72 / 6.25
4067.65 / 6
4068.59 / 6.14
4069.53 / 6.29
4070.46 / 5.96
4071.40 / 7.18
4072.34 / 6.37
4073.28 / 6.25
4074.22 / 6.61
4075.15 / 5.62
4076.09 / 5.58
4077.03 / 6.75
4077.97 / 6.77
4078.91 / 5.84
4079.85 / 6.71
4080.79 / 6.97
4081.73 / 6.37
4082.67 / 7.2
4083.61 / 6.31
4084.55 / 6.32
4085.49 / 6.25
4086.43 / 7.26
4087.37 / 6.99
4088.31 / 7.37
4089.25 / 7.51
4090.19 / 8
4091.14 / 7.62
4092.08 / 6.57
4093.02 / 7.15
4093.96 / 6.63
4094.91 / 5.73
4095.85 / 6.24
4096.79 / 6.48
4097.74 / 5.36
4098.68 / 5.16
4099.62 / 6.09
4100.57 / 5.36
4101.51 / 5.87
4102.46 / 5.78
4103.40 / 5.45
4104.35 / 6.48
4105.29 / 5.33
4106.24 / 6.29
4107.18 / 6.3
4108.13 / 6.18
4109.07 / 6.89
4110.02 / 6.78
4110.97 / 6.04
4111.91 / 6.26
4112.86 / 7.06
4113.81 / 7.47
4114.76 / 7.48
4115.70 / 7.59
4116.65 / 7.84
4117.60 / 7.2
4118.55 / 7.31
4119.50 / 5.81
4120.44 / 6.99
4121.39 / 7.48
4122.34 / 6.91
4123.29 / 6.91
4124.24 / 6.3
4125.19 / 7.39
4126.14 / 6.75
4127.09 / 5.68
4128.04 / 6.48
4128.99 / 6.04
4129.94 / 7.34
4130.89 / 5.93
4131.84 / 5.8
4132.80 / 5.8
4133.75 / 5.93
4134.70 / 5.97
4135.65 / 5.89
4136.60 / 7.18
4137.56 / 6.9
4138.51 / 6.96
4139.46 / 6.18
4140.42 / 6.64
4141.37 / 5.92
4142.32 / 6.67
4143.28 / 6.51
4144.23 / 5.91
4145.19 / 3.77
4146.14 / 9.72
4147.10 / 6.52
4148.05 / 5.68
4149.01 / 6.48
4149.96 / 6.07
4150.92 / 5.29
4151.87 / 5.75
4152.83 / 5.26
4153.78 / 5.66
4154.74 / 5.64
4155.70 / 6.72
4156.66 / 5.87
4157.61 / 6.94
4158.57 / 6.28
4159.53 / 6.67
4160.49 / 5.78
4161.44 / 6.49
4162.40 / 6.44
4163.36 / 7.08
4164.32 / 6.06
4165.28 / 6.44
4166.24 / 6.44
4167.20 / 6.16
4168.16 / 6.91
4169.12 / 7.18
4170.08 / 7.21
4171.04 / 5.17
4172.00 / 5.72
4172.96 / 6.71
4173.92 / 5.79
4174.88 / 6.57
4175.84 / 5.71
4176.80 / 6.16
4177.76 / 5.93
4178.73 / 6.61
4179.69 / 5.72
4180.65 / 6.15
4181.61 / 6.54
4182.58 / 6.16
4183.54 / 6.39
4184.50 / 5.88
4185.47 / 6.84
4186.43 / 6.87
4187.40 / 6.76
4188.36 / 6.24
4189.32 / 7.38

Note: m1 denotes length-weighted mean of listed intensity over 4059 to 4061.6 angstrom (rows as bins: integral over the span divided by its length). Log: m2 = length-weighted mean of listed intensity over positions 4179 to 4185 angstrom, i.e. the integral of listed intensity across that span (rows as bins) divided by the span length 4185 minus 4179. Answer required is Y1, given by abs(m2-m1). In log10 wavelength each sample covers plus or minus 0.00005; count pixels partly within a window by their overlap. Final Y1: 0.06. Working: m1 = 6.1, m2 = 6.2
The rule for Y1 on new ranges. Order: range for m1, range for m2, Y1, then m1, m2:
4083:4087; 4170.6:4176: 0.60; 6.6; 6.0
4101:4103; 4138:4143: 0.67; 5.8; 6.5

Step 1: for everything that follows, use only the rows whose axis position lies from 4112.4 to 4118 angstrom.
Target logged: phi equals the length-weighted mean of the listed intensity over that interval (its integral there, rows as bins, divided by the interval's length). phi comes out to 7.4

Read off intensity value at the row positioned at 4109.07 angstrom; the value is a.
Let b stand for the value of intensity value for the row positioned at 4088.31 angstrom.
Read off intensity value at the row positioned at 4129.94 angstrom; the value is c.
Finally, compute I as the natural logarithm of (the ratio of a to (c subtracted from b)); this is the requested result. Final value 5.4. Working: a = 6.89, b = 7.37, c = 7.34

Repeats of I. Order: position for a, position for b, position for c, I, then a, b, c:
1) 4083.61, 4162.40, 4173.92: 2.3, 6.31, 6.44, 5.79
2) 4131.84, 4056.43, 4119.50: 1.2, 5.8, 7.6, 5.81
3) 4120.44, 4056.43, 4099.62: 1.5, 6.99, 7.6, 6.09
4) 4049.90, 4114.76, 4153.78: 1.3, 6.39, 7.48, 5.66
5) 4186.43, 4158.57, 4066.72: 5.4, 6.87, 6.28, 6.25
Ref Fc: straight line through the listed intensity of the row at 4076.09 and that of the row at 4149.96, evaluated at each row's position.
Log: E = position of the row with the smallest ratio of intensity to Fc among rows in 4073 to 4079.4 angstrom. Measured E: 4076.09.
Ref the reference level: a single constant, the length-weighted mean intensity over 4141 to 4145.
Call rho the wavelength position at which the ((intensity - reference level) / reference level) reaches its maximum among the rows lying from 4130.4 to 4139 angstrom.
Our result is 4136.60 angstrom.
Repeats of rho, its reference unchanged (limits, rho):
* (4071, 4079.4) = 4071.40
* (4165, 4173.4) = 4170.08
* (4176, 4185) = 4178.73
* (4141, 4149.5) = 4146.14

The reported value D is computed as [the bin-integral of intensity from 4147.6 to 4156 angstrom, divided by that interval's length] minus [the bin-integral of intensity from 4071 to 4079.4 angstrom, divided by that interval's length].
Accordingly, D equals -0.50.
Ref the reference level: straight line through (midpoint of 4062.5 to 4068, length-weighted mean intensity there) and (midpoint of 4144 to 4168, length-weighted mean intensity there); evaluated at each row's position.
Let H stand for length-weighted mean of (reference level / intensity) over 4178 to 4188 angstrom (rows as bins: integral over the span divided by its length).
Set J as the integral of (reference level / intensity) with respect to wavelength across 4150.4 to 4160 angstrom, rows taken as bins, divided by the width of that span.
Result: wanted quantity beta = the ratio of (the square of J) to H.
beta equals 1.10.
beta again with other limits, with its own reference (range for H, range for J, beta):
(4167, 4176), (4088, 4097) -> 0.77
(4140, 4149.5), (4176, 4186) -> 1.01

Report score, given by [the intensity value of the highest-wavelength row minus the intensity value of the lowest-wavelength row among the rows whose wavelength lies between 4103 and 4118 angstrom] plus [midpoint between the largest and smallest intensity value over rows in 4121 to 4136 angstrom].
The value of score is 8.3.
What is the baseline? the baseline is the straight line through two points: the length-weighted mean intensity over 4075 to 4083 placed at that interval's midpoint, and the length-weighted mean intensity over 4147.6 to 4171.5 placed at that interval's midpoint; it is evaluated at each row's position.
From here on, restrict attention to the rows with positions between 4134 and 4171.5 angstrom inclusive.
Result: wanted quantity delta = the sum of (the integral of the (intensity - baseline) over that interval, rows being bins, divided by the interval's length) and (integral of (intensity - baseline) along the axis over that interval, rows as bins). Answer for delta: 2.7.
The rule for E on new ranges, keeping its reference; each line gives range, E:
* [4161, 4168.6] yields 4164.32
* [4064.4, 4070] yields 4067.65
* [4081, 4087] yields 4085.49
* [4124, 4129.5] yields 4127.09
